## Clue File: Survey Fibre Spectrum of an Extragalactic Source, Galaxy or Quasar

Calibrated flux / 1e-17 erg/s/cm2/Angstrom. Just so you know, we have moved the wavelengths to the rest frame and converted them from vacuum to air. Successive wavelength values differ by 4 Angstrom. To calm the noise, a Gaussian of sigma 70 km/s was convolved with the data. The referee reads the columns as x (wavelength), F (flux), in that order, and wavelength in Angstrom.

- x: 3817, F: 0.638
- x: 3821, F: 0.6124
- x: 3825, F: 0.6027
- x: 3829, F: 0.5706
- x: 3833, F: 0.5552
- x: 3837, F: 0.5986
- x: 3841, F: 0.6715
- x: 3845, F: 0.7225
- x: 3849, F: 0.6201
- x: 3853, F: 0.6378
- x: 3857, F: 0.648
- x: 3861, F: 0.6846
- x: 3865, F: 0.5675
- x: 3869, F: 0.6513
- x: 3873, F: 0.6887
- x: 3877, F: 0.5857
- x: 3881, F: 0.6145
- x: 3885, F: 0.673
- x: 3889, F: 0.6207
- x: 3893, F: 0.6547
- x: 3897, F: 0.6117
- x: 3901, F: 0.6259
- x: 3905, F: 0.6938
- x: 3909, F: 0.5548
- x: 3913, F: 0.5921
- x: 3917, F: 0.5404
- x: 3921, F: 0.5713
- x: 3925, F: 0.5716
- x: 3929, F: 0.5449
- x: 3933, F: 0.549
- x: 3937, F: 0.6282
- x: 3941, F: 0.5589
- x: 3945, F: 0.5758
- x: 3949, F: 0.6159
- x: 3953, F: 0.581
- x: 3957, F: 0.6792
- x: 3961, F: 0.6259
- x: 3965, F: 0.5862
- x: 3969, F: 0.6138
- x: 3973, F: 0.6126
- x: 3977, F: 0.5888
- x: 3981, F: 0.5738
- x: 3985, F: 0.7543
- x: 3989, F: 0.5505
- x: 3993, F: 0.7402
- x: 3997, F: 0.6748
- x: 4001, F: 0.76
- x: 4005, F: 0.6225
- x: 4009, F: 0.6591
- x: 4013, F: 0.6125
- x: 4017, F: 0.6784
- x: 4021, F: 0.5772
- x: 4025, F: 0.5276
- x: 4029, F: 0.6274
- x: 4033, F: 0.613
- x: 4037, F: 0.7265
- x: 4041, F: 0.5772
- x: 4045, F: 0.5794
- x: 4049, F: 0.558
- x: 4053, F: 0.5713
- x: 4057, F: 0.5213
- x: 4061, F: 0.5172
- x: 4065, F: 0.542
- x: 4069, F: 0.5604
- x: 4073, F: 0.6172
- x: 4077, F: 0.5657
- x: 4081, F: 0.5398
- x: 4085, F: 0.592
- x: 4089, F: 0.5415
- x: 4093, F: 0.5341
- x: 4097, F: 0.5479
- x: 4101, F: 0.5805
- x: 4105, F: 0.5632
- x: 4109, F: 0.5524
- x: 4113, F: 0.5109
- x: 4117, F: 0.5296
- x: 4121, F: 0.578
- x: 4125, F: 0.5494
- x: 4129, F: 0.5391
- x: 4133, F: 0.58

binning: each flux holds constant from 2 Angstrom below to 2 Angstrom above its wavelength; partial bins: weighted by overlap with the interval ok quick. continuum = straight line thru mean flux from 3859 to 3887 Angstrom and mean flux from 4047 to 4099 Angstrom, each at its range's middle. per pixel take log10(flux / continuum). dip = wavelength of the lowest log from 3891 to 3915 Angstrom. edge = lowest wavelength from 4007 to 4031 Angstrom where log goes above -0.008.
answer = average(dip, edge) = 3959 Angstrom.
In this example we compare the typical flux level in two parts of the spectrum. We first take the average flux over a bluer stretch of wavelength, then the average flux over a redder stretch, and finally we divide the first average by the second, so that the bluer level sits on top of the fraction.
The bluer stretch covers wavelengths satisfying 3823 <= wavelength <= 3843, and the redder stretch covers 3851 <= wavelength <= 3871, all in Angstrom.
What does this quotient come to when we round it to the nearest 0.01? 0.94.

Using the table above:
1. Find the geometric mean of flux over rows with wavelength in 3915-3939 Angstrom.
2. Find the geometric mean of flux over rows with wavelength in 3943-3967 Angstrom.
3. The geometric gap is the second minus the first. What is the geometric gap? 0.04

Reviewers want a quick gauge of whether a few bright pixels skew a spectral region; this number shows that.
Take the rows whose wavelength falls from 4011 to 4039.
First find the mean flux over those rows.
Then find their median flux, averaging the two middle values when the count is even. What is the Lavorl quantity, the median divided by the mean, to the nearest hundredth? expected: 0.98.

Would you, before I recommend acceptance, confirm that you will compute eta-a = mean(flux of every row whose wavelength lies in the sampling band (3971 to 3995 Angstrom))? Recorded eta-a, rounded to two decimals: 0.64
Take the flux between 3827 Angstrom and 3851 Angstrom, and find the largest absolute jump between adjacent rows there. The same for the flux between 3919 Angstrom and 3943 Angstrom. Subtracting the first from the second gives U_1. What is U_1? -0.02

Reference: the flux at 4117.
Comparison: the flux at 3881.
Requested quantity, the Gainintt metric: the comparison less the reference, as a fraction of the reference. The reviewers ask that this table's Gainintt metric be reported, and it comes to 0.16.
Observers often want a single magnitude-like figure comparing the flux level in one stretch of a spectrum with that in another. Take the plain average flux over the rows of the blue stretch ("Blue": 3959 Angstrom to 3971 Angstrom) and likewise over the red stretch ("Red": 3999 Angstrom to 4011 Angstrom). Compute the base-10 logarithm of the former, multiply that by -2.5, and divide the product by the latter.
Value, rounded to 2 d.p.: 0.79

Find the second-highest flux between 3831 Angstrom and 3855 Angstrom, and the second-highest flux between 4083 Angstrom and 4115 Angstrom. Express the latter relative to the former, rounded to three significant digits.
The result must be 0.864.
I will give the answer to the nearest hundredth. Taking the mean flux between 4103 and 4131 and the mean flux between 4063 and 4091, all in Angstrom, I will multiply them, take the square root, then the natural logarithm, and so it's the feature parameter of -0.59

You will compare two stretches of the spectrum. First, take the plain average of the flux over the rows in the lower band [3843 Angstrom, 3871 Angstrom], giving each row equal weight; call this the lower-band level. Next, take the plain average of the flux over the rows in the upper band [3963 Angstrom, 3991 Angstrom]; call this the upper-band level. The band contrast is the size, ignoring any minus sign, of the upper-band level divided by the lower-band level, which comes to 0.94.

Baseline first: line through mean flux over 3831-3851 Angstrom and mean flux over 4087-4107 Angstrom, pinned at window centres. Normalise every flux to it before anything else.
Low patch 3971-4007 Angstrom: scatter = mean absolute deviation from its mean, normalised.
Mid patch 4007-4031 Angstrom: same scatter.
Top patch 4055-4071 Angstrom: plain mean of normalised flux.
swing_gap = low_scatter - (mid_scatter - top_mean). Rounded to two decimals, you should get 1.00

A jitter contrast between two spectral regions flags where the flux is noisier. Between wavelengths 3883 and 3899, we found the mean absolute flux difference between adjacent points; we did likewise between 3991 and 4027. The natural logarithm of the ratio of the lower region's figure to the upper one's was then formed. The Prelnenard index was -0.53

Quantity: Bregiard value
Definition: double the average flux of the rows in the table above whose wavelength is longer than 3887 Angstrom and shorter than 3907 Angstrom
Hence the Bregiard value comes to 1.28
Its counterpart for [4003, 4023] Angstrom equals 1.26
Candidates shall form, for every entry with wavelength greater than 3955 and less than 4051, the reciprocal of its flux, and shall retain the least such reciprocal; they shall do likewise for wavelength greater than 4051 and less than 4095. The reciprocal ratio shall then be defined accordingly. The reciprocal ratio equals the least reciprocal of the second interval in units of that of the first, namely 1.23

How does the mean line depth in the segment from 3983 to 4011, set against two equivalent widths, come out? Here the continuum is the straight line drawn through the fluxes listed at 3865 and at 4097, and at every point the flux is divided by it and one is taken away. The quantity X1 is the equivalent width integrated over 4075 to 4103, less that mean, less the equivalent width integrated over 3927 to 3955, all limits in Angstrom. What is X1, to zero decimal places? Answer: -1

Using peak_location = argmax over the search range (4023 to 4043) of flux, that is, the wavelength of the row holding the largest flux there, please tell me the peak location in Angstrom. 4037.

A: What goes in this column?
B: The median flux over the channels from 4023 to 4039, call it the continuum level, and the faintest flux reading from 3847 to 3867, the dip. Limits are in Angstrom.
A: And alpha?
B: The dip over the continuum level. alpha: 0.92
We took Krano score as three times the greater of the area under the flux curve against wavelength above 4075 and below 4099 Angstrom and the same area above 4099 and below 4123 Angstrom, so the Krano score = 39.9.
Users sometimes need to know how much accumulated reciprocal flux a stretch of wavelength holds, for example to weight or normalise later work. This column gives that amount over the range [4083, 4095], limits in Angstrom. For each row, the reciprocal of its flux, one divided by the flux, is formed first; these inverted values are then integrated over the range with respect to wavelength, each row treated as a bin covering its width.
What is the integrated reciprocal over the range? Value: 22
